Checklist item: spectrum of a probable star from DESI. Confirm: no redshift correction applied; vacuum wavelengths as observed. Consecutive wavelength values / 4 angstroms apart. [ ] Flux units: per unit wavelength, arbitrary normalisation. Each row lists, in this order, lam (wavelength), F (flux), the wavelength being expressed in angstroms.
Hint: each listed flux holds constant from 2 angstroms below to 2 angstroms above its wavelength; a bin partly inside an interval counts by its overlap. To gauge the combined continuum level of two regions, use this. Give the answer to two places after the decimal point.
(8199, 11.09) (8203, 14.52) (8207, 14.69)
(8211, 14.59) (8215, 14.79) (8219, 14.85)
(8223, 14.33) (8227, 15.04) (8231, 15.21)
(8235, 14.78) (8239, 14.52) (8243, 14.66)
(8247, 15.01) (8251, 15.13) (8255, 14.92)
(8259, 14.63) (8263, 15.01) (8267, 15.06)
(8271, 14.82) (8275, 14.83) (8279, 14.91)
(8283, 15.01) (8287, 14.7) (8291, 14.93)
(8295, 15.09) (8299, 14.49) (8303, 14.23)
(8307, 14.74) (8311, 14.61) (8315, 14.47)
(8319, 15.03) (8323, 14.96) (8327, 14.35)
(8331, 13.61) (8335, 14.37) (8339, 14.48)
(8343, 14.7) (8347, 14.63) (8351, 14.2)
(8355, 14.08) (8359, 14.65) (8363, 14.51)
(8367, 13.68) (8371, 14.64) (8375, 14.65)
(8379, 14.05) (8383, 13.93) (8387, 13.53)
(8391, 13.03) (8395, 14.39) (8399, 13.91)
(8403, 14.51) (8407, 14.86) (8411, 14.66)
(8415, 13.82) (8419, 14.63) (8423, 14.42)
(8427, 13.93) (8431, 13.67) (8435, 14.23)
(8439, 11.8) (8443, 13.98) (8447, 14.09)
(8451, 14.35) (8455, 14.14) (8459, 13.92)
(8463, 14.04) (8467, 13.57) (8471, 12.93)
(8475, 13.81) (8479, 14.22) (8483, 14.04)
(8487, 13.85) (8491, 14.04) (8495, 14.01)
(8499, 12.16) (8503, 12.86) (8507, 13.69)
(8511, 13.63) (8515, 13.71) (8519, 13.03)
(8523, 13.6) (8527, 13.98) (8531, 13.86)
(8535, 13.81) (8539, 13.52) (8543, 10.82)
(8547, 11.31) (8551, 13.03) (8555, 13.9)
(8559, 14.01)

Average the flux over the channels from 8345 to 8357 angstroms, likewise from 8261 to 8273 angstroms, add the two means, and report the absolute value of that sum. 29.27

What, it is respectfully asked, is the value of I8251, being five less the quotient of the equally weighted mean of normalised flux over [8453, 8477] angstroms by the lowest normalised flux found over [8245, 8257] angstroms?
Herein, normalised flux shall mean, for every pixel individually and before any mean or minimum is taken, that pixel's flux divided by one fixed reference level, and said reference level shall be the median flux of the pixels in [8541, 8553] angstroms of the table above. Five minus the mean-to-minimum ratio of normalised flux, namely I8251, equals 4.08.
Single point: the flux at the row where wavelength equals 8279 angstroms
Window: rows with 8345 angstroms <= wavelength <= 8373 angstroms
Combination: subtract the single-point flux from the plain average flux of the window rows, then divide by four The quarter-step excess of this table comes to -0.14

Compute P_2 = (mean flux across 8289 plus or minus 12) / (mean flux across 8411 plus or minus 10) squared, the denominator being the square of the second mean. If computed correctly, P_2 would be 0.071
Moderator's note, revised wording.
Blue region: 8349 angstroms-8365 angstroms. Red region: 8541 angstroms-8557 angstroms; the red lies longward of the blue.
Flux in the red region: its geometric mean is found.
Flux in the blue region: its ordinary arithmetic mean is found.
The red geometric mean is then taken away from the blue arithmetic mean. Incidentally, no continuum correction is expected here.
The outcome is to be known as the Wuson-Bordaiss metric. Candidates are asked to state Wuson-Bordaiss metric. 2.2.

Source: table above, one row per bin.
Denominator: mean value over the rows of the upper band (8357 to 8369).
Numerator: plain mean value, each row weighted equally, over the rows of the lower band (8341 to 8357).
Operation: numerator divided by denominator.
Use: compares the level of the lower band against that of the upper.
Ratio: 1.009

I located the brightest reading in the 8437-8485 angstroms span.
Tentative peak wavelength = 8451 angstroms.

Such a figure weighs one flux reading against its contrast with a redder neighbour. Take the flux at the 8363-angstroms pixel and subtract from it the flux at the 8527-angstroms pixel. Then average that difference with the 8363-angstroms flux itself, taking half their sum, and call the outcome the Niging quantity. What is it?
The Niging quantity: 7.5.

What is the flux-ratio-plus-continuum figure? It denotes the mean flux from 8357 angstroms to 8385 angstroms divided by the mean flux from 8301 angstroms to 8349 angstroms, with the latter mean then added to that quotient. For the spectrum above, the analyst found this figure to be 15.5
